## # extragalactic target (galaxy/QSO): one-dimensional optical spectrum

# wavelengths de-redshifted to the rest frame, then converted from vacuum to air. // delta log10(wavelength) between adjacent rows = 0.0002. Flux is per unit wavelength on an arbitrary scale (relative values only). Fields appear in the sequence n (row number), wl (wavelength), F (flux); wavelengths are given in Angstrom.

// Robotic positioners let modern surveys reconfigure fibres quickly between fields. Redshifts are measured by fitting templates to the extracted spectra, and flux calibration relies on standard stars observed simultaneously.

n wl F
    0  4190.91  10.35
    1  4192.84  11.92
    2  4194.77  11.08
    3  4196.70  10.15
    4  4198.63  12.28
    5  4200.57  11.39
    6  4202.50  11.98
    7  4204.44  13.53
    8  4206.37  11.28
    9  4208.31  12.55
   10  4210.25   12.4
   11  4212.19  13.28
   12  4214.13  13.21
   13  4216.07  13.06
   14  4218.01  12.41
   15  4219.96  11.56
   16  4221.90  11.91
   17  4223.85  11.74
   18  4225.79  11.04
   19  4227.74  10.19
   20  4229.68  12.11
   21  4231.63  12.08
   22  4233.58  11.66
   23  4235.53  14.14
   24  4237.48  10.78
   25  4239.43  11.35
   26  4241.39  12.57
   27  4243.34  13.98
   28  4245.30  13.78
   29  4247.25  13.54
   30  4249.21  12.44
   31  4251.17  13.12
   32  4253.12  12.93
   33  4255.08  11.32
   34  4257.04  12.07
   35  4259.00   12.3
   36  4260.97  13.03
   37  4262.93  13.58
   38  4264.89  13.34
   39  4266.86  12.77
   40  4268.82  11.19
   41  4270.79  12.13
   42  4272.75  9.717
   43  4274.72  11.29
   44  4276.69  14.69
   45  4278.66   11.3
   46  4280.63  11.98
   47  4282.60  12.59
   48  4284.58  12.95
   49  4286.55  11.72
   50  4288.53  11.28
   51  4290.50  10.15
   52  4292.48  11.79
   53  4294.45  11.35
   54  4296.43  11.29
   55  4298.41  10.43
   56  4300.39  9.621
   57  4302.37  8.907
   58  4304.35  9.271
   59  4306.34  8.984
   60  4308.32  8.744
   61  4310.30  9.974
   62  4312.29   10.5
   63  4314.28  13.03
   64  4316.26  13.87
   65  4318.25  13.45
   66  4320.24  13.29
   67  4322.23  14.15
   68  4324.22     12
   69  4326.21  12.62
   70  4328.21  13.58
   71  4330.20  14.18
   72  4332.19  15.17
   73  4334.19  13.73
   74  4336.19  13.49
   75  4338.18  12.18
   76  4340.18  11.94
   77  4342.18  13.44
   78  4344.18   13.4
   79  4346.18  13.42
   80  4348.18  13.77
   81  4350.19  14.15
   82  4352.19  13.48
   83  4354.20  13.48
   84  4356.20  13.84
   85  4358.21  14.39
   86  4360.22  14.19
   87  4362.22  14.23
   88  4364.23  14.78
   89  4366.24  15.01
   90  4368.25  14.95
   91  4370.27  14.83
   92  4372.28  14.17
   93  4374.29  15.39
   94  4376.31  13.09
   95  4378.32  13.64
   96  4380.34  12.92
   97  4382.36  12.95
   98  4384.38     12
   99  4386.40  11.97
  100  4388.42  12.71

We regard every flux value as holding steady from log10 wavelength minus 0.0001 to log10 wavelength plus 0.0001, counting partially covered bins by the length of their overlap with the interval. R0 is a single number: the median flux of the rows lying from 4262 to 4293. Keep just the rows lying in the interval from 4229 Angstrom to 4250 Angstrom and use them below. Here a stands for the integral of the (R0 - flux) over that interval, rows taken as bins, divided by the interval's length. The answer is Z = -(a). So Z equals 0.7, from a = -0.71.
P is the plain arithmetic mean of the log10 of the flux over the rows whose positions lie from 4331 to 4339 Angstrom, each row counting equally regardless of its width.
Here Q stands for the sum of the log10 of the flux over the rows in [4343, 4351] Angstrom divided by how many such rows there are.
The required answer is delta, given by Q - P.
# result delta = 0.003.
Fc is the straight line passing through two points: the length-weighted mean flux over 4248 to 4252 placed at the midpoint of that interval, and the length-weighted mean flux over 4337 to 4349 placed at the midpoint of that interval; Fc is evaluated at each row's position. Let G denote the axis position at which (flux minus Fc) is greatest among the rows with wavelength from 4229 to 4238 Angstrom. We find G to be 4235.53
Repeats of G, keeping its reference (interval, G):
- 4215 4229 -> 4216.07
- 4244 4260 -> 4245.30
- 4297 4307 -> 4298.41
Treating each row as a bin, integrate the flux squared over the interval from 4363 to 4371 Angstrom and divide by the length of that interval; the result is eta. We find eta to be 221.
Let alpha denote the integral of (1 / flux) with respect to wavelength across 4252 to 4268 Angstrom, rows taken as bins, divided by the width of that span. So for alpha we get 0.0793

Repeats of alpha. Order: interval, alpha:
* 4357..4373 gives 0.0687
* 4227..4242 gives 0.0850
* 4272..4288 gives 0.0840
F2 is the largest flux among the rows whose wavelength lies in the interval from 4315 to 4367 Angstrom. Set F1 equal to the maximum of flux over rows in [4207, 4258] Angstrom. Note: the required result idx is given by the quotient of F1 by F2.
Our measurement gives 0.93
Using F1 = 14.14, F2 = 15.17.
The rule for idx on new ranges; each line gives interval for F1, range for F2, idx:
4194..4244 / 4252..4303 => 0.96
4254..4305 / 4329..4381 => 0.95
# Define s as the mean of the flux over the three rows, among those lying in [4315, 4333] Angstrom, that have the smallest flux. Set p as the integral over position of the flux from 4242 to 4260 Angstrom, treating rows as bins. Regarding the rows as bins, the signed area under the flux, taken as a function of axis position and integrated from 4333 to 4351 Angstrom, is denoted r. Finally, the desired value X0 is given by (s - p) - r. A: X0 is -457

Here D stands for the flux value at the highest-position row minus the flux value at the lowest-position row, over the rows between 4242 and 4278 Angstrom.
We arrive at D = 0.7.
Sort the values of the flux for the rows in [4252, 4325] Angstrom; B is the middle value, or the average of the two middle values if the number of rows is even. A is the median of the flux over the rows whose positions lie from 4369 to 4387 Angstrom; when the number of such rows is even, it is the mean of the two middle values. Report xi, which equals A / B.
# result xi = 1.11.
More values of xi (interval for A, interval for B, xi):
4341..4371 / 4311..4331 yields 1.06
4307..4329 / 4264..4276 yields 1.11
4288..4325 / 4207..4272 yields 0.91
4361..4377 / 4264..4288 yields 1.23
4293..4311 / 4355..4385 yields 0.68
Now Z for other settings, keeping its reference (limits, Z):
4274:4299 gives -0.1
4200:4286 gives 0.4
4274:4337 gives 0.0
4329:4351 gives 1.6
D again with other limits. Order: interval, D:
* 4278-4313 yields -0.8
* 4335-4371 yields 1.3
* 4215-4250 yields -0.6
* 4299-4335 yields 4.1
